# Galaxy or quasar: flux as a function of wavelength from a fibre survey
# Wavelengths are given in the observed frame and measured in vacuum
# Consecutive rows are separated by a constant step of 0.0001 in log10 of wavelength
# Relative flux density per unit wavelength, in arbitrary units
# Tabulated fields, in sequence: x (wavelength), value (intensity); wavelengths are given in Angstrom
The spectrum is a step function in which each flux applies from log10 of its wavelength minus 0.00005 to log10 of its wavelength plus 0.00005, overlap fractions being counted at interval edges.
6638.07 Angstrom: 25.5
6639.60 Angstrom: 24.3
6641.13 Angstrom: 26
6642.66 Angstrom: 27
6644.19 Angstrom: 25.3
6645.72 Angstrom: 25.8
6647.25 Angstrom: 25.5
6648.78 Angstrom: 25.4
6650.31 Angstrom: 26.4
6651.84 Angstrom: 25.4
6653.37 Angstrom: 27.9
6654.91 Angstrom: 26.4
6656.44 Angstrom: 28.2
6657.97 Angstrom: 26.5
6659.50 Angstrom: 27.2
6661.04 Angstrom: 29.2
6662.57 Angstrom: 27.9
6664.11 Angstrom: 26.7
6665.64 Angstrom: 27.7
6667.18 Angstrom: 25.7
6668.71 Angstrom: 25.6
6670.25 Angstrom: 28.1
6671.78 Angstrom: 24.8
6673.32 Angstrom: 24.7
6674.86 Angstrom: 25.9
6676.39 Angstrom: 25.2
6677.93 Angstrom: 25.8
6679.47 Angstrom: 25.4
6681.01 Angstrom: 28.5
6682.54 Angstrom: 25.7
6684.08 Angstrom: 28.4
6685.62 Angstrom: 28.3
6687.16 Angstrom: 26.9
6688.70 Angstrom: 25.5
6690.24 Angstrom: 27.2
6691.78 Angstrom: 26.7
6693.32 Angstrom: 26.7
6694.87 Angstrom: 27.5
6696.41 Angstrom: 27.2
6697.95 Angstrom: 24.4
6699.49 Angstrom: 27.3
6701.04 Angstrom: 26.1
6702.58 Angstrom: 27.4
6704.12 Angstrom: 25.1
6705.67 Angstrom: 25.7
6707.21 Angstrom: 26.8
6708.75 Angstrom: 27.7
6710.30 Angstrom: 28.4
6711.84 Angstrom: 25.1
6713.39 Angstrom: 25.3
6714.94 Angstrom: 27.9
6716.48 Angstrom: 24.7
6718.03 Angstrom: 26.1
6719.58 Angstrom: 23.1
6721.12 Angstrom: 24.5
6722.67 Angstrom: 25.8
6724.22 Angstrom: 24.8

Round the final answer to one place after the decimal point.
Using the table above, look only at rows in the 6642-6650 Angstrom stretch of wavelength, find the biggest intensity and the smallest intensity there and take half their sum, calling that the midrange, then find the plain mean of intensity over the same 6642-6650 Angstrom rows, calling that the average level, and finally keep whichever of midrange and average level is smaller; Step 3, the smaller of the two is 25.8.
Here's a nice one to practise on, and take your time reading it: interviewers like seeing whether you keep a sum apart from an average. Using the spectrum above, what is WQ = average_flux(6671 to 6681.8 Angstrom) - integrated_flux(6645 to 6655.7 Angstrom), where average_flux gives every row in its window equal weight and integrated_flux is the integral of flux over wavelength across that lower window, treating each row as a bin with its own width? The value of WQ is -254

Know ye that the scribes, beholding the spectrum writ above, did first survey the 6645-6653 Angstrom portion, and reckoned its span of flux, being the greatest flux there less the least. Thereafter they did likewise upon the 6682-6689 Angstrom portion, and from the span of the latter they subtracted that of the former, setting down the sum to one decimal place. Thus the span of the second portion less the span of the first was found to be 1.9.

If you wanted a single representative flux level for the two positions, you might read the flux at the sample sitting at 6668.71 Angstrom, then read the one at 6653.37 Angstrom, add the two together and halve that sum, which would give 26.75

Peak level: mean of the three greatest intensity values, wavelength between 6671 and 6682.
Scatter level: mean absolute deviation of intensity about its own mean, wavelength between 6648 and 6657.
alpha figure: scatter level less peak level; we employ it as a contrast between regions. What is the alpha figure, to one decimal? -25.8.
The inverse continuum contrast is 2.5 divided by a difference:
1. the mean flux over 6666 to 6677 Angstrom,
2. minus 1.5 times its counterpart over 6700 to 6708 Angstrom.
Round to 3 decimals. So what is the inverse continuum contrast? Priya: -0.184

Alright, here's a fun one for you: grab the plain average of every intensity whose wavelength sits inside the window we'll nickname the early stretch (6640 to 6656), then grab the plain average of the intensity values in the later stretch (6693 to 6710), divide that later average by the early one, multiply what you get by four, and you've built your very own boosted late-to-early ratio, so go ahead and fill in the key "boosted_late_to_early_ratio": 4.07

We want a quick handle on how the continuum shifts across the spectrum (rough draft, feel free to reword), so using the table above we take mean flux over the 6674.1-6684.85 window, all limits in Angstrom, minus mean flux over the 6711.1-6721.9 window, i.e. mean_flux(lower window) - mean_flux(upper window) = 1.2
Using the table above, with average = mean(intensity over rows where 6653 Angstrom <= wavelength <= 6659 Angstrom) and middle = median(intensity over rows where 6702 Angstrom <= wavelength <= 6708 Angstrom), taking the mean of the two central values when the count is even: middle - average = -1.0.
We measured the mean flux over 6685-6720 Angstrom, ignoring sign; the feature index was 26.4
